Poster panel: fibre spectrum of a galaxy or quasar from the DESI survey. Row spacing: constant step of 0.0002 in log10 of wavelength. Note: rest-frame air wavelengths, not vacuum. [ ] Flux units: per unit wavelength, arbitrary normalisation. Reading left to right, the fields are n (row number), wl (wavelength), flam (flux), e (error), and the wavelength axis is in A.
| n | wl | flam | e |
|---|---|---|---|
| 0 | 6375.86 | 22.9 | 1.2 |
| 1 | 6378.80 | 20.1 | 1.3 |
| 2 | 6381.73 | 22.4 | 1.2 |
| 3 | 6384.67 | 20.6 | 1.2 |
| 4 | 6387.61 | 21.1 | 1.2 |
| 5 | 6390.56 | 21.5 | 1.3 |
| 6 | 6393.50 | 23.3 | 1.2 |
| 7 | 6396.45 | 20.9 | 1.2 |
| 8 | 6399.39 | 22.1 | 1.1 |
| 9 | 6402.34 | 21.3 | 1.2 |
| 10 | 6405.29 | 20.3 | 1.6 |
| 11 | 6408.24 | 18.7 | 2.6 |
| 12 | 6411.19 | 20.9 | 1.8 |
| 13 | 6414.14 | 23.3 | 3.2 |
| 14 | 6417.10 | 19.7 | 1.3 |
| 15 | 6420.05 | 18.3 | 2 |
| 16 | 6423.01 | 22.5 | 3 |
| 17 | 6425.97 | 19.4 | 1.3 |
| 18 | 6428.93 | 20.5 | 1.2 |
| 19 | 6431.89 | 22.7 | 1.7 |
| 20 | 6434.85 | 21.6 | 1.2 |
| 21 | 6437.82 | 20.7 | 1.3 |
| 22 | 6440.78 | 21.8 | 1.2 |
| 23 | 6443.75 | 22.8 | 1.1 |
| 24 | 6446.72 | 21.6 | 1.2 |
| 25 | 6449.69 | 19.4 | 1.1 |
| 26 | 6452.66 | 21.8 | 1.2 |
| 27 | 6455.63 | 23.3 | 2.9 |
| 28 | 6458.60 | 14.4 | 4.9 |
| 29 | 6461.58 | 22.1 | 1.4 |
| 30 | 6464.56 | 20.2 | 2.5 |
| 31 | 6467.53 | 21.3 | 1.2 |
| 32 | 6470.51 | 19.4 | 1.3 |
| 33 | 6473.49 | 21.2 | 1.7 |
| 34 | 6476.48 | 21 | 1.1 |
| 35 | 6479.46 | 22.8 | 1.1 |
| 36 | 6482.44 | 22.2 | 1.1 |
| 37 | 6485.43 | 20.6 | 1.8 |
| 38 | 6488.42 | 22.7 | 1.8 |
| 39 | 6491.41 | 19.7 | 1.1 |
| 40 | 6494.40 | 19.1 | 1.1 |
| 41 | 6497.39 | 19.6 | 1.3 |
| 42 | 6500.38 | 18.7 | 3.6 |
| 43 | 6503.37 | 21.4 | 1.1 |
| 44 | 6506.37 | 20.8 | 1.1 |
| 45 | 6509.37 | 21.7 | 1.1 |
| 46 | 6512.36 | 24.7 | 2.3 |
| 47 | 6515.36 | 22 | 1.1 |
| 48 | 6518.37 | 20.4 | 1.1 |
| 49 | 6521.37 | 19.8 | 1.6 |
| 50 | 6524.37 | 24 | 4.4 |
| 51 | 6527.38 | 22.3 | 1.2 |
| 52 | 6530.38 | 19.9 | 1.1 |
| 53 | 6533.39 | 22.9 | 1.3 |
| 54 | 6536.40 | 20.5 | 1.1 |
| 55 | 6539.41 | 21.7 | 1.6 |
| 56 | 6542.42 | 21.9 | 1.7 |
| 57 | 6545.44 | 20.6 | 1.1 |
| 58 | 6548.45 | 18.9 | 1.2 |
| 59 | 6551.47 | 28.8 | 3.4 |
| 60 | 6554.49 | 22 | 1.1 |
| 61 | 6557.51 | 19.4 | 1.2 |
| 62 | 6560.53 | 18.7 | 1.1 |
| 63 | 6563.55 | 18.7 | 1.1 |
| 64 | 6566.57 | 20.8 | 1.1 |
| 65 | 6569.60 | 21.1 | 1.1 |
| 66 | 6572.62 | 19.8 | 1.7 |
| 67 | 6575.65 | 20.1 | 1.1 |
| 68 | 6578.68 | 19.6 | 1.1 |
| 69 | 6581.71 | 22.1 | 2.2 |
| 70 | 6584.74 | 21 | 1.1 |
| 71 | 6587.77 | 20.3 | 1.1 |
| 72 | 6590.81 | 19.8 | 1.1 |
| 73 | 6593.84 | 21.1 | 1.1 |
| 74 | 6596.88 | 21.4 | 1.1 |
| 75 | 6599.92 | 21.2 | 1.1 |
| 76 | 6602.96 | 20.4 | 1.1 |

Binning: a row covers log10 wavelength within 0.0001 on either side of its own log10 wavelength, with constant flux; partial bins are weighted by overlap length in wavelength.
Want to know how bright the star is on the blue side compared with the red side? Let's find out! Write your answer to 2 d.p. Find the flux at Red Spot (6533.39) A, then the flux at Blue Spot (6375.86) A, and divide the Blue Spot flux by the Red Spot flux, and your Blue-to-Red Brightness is 1.00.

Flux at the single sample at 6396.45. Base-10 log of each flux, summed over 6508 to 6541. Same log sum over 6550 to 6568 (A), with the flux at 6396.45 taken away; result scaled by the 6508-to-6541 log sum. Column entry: -0.88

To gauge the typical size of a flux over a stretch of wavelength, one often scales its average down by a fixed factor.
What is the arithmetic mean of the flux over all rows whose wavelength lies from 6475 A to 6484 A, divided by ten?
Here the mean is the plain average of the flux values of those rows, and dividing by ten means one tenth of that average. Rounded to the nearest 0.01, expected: 2.20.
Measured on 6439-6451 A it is 2.14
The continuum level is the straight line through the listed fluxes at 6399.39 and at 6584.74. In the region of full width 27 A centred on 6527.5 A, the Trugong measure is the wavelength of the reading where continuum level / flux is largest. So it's 6521.37 A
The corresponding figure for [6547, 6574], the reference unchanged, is 6560.53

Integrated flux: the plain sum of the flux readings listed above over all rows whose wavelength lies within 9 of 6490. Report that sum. 124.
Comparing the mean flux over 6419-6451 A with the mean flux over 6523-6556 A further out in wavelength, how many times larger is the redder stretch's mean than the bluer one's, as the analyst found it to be 1.05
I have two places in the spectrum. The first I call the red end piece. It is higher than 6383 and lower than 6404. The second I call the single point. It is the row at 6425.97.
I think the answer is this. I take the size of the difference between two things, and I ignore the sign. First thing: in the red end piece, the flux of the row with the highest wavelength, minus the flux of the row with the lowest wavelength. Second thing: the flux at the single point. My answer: 18.7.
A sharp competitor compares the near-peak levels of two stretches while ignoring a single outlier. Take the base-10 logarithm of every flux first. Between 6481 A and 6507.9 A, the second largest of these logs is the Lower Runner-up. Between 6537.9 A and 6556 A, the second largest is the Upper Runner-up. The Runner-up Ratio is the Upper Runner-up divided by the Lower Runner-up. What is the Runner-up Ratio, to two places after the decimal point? 1.00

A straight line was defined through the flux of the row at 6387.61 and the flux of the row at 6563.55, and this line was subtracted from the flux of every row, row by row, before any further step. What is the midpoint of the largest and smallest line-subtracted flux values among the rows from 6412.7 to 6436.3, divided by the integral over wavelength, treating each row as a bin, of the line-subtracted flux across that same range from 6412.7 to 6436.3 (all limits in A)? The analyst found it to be 0.011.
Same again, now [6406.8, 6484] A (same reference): -0.028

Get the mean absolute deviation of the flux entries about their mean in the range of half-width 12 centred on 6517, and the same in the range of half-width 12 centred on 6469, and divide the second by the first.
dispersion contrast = 1.3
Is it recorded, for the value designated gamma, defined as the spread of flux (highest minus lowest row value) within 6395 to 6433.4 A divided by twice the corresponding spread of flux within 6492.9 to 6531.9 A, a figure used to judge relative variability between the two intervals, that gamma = 0.4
